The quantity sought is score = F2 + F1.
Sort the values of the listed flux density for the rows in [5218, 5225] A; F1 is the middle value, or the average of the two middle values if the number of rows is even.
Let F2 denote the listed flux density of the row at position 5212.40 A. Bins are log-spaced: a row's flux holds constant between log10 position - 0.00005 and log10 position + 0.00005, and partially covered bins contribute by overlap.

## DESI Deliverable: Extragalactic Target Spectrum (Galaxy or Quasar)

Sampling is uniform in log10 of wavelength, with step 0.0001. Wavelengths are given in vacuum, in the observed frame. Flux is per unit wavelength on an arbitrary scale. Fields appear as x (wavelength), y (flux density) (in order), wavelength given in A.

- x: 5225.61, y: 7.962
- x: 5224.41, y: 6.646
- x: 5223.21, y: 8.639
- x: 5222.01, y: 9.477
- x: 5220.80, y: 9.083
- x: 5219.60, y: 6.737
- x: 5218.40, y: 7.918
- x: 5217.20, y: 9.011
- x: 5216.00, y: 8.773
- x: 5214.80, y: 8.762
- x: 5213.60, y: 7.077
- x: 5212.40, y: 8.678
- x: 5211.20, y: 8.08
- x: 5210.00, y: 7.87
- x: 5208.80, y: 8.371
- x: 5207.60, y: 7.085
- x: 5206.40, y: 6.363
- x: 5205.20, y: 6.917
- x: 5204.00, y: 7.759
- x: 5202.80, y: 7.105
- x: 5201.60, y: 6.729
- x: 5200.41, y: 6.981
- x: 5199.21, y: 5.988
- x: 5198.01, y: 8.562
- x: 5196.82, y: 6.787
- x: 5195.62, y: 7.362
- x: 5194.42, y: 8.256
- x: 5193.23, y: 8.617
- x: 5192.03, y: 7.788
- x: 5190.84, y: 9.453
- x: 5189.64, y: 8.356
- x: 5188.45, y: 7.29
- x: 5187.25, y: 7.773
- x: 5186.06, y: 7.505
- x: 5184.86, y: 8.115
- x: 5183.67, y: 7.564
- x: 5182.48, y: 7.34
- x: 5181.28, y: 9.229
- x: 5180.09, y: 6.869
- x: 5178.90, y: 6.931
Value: 17.0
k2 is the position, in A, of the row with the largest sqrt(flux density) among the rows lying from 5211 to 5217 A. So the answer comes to 5216.00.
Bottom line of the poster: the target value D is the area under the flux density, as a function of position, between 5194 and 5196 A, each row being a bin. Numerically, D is 15.6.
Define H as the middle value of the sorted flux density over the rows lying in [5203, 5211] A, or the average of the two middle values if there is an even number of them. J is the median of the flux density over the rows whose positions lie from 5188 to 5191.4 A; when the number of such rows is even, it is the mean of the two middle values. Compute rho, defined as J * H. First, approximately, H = 7.42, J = 8.4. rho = 62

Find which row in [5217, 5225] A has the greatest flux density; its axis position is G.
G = 5222.01 A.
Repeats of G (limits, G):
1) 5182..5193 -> 5190.84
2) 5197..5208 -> 5198.01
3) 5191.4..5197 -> 5193.23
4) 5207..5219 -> 5217.20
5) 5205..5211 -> 5208.80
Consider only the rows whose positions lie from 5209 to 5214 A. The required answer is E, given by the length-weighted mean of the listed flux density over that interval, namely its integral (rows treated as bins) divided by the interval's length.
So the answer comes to 8.0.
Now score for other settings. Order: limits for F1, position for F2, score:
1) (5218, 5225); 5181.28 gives 17.5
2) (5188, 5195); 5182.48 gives 15.6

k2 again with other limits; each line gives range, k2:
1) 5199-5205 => 5204.00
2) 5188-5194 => 5190.84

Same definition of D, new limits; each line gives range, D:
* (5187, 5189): 14.9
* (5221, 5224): 26.7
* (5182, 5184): 14.9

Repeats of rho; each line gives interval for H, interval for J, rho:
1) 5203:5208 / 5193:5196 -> 58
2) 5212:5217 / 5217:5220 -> 69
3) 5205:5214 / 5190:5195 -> 63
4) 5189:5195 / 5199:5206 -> 58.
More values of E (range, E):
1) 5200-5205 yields 7.1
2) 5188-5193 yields 8.3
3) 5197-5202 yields 7.1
